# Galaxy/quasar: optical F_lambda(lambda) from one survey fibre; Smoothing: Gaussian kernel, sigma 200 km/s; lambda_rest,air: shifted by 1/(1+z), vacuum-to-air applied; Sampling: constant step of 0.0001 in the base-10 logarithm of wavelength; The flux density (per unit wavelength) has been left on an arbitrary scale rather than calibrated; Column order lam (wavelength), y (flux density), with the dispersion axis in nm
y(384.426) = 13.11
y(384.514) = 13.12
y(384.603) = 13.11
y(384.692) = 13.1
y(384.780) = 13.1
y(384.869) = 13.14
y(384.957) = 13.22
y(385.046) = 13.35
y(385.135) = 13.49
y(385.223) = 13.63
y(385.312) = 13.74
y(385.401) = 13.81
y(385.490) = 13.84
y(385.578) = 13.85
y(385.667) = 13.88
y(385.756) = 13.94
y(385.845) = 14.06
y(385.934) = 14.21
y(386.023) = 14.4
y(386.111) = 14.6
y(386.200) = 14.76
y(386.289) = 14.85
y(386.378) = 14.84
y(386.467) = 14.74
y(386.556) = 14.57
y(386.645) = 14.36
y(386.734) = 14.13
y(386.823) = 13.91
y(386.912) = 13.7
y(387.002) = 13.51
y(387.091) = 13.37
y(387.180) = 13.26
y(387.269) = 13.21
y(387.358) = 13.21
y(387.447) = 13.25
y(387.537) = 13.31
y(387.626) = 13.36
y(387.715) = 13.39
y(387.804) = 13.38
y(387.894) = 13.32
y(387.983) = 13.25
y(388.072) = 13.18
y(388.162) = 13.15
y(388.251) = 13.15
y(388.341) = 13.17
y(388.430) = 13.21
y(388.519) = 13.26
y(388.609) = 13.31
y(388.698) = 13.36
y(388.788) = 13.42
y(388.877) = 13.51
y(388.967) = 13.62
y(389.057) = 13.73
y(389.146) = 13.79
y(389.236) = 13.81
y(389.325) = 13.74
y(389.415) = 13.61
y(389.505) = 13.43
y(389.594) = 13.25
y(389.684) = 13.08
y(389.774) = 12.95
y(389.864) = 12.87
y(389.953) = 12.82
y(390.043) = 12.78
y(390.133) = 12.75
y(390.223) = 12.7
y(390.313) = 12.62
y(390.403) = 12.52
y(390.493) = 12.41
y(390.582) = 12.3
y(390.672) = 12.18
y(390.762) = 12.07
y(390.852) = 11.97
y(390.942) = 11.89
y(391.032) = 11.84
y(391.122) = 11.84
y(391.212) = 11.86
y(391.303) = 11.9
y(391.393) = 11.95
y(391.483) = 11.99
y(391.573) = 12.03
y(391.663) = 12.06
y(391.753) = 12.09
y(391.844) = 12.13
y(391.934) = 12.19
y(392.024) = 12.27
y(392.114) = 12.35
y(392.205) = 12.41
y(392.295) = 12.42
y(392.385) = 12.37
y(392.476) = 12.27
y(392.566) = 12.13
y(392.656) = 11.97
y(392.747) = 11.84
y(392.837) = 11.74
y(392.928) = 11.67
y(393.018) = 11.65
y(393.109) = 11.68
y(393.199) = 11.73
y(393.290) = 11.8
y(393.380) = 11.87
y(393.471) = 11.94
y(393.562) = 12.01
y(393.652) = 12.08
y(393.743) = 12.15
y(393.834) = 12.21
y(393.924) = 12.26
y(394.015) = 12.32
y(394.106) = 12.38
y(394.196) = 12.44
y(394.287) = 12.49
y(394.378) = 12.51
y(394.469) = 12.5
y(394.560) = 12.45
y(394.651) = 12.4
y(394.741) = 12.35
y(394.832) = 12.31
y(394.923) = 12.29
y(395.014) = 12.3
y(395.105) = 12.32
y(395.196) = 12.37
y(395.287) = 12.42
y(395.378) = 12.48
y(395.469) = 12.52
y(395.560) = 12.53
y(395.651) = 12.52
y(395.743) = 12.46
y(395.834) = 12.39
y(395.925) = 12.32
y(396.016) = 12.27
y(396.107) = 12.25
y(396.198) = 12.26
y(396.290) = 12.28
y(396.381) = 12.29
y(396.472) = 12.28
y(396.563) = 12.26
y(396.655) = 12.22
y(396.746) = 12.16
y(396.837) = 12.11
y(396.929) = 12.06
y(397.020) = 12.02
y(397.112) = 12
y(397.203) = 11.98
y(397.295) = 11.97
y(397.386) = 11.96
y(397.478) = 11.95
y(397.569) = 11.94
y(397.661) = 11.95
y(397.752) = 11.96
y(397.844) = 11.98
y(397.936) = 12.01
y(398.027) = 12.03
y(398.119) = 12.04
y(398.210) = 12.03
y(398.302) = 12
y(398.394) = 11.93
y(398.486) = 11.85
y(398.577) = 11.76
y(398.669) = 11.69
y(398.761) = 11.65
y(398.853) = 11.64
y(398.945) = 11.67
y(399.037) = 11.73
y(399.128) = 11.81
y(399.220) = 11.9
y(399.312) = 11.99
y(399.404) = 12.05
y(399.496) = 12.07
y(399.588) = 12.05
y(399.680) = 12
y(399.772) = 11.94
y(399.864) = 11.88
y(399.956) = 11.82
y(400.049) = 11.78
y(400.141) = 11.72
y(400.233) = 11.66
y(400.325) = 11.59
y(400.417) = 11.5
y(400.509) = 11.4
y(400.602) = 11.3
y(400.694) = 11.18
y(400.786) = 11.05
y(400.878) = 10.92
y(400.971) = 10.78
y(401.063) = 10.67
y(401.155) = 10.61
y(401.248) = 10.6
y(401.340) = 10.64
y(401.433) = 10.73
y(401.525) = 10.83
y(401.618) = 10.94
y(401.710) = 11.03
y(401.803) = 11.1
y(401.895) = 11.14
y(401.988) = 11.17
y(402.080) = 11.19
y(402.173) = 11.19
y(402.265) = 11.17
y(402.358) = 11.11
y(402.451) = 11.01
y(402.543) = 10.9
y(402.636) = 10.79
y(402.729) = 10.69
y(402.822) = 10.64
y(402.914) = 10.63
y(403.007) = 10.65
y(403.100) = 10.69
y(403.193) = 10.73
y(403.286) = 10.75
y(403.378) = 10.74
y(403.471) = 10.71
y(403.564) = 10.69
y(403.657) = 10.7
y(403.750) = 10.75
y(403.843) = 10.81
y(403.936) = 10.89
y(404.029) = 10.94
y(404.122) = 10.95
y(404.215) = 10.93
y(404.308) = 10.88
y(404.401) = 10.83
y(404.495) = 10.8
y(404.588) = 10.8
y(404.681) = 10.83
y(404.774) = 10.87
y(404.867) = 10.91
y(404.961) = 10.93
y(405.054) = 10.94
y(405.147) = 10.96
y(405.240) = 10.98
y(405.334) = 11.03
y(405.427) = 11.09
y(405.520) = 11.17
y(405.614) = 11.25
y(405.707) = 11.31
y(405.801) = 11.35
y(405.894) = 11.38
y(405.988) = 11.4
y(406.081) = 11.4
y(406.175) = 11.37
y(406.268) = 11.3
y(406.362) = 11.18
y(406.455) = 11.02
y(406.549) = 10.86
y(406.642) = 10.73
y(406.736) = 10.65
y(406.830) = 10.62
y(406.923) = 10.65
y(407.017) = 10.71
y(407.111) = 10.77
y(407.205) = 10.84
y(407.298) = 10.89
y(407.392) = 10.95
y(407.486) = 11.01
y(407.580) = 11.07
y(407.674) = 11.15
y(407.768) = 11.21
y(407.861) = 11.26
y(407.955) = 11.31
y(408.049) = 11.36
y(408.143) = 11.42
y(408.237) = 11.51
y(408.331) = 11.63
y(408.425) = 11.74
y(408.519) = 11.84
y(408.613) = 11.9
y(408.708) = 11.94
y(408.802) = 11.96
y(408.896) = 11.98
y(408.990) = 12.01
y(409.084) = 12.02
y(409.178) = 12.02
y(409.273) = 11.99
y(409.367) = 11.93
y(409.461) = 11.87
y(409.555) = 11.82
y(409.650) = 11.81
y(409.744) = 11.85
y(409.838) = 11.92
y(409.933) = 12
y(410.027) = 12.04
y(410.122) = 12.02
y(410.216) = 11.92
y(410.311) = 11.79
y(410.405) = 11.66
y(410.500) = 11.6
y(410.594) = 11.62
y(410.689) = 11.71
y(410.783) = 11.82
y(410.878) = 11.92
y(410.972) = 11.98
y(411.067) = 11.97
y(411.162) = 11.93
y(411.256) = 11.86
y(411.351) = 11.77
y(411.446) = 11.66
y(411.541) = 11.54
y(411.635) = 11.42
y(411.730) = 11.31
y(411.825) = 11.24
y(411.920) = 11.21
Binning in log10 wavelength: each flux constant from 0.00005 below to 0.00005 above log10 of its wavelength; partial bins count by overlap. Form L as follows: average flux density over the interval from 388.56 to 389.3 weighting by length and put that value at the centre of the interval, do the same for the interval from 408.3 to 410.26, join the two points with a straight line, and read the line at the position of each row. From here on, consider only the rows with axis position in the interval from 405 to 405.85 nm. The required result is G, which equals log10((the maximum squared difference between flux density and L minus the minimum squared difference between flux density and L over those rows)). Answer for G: 0.0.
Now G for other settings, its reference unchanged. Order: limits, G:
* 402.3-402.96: 0.1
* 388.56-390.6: 0.1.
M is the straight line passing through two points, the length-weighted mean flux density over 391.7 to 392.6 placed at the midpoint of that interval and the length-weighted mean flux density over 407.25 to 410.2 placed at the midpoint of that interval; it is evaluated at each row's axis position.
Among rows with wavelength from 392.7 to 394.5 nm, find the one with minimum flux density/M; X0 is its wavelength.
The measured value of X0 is 393.018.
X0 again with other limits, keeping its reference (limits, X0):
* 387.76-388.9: 388.162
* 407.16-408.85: 407.205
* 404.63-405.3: 404.681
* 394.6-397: 396.929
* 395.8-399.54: 398.853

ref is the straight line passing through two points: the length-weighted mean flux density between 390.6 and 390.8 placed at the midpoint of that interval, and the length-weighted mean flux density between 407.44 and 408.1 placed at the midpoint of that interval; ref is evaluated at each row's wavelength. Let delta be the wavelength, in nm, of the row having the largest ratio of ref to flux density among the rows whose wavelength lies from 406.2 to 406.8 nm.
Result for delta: 406.736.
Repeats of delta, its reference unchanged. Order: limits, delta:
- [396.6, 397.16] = 397.112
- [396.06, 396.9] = 396.837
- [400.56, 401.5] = 401.248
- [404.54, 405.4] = 404.588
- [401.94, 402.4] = 402.358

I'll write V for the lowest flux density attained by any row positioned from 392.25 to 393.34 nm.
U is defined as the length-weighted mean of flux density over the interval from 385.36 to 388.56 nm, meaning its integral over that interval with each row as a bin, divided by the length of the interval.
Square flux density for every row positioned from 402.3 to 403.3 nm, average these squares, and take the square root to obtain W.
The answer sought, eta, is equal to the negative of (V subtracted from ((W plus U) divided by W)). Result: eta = 9.4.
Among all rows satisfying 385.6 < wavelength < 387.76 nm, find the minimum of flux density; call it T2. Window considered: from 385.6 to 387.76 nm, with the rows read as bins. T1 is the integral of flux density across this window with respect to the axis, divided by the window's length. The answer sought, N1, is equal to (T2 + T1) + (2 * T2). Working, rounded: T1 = 13.9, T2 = 13.21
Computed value 54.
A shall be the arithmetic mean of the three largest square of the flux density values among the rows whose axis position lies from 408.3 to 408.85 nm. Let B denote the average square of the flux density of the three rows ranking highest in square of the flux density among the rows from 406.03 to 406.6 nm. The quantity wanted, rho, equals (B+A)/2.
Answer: 136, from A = 142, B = 129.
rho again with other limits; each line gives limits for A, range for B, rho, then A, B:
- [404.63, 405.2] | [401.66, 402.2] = 122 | 120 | 125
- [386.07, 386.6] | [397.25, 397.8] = 181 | 220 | 143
